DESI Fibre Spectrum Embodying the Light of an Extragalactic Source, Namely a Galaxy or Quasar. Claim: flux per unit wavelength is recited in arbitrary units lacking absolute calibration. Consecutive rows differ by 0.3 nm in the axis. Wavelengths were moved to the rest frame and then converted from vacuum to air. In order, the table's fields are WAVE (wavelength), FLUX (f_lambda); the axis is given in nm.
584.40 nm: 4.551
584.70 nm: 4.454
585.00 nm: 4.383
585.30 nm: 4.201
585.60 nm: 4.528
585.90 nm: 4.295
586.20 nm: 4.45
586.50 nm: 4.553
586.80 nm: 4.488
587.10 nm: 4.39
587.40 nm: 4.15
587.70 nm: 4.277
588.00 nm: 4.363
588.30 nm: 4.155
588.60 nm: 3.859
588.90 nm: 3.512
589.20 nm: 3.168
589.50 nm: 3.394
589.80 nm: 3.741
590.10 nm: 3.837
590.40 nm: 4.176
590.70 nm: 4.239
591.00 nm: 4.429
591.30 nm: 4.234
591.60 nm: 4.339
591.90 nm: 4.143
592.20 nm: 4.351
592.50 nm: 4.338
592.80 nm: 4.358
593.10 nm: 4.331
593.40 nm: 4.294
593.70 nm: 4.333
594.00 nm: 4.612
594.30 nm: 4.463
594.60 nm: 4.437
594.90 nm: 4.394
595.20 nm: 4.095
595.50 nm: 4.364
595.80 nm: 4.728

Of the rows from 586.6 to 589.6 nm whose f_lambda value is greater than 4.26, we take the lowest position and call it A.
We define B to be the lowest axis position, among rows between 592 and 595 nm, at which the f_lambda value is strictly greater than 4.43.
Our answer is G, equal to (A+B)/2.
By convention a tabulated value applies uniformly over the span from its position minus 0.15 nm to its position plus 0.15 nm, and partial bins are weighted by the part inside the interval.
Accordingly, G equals 590.40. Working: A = 586.80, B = 594.00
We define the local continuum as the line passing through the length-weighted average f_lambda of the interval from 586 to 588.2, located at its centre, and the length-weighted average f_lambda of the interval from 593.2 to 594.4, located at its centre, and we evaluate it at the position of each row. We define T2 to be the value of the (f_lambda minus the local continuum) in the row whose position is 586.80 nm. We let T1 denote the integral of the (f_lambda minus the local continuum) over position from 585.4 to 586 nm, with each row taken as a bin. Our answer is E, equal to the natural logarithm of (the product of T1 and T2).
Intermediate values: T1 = 0.02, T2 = 0.12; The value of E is -5.9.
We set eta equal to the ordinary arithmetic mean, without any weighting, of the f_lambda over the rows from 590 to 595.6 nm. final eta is 4.30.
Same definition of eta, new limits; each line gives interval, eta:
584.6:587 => 4.42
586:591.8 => 4.09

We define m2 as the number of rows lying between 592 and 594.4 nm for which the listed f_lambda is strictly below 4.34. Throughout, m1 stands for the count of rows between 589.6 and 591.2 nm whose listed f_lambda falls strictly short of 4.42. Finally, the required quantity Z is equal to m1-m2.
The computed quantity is 0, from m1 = 4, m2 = 4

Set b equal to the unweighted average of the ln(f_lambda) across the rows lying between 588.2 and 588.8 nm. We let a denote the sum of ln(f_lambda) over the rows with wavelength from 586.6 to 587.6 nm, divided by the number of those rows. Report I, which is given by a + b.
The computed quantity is 2.86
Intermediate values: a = 1.47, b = 1.39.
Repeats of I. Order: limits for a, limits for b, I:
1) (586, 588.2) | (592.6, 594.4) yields 2.96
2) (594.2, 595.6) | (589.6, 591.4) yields 2.88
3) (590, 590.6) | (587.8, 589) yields 2.76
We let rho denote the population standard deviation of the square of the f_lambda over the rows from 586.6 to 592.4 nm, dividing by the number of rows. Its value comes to 2.8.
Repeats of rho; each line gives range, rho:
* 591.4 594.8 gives 1.0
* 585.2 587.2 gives 1.0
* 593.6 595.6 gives 1.3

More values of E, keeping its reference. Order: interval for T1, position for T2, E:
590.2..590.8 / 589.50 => -2.0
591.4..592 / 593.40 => -4.5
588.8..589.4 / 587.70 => -2.7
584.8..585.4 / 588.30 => -5.0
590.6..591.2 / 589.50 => -3.2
